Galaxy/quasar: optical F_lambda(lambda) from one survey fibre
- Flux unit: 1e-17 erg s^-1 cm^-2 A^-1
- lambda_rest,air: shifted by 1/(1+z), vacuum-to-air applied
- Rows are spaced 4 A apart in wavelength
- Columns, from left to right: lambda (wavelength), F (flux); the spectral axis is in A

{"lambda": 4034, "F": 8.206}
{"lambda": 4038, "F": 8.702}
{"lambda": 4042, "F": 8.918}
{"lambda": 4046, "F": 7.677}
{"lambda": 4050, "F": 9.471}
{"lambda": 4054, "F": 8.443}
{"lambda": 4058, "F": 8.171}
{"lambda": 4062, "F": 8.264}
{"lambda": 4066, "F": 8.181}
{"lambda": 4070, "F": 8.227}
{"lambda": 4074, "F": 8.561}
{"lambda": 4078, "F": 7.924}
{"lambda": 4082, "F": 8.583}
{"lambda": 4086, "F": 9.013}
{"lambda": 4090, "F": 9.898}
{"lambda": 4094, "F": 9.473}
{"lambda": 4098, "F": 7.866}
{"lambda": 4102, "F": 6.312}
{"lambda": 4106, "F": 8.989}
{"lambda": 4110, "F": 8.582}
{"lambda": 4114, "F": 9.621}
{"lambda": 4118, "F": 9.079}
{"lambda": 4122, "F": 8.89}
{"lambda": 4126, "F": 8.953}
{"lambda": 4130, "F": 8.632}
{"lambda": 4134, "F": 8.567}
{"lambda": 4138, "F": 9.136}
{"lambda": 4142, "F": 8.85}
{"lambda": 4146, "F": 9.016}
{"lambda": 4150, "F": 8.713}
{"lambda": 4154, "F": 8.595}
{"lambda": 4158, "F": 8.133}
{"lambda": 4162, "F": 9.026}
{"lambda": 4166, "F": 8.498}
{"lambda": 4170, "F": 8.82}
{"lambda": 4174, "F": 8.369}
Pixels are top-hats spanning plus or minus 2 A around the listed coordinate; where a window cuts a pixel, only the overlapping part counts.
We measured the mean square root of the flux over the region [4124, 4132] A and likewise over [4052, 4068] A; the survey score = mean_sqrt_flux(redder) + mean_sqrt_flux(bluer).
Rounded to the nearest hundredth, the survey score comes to 5.84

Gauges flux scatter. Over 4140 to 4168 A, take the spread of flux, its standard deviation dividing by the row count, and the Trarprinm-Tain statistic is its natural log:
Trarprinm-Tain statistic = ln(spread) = -1.2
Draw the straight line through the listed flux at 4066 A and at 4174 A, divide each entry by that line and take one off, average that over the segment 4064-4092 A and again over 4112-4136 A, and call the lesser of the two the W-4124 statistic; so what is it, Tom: 0.052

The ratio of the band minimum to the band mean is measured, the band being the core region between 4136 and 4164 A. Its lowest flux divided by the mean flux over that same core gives 0.926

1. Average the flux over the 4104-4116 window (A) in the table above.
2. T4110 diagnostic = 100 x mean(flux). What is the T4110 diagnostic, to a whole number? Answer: 906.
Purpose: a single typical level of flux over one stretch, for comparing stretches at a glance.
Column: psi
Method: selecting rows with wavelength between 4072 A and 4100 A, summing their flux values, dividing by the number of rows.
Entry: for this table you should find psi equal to 8.8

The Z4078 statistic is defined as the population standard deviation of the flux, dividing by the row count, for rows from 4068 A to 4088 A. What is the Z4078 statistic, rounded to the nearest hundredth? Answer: 0.37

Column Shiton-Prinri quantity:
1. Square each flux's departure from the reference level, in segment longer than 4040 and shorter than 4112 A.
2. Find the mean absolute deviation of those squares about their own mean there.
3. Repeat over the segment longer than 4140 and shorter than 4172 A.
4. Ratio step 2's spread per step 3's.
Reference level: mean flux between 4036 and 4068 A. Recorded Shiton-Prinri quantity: 8.2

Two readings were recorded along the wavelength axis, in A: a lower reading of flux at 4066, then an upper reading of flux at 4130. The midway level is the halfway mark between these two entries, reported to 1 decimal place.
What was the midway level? 8.4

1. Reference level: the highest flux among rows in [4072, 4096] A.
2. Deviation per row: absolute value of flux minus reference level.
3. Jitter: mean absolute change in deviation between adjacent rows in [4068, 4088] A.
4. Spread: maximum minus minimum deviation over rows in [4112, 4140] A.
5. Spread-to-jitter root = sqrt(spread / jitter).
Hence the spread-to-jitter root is 1.4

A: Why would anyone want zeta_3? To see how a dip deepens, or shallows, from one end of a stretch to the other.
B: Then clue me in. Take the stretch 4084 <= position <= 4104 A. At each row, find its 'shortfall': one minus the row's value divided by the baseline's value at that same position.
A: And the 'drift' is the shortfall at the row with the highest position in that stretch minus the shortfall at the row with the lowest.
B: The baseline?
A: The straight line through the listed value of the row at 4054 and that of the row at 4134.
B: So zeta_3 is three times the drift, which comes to 1.0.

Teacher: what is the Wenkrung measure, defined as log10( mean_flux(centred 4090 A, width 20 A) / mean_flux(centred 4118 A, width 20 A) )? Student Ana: -0.003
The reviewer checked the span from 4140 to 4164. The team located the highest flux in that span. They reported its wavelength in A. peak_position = 4162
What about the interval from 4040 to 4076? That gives 4050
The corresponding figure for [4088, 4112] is 4090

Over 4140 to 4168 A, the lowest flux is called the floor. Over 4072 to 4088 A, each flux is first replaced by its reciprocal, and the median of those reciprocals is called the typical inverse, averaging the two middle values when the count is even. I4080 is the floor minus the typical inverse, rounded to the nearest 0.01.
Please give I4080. 8.02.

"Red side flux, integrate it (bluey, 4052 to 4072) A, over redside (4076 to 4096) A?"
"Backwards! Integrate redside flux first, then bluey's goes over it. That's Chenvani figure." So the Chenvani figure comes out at 0.920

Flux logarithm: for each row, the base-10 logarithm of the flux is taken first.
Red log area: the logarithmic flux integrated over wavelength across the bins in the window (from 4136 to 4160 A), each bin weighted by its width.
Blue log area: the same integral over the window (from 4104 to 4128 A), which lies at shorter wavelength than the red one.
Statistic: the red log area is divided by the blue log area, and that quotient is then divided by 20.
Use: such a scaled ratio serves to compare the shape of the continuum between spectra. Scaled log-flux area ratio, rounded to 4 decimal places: 0.0493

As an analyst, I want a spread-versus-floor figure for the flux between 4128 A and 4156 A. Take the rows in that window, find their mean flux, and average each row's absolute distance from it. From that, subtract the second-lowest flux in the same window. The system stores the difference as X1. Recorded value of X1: -8.4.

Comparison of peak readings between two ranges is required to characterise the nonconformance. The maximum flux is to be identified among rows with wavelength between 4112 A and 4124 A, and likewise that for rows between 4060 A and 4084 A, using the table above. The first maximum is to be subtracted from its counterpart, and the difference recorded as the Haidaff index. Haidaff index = -1.0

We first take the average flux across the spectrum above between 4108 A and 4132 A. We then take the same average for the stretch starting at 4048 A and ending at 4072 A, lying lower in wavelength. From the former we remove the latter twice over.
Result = -8.0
